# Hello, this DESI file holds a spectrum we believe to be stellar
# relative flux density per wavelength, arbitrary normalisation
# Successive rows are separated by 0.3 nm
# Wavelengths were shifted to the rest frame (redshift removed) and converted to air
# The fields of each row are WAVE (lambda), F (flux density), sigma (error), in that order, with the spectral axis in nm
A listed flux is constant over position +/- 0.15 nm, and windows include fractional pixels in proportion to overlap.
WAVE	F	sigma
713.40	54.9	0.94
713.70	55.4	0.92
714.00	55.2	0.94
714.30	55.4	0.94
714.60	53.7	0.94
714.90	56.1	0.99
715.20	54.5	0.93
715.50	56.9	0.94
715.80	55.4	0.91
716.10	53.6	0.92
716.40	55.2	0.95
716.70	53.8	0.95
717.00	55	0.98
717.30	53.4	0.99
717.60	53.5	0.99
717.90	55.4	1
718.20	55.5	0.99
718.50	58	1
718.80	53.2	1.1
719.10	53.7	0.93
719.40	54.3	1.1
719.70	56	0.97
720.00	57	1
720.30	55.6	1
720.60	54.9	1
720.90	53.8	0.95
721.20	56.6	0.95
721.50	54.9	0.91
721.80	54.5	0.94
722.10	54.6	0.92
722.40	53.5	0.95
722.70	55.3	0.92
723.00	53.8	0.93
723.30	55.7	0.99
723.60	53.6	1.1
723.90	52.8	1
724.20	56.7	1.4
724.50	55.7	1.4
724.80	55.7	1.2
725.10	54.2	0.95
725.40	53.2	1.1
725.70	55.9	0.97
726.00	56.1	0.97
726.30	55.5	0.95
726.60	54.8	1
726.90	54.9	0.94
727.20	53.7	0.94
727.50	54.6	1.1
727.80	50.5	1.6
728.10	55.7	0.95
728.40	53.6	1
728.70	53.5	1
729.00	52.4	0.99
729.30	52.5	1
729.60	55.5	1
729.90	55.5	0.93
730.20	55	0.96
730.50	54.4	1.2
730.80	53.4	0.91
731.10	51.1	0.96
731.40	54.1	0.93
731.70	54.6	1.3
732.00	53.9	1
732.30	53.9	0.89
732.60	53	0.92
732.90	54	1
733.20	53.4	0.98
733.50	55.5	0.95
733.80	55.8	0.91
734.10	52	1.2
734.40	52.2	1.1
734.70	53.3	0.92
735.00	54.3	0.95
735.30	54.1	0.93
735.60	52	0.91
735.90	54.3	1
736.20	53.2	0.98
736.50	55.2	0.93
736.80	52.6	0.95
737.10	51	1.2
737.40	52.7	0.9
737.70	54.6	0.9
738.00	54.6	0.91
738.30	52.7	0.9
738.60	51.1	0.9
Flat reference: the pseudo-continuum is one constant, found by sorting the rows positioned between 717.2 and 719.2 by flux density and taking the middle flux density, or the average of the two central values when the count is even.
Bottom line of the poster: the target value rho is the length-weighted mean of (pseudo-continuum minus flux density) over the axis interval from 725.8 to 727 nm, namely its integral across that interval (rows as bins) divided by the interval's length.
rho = -1.7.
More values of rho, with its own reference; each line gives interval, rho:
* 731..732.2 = 0.2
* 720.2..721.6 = -1.5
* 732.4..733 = 0.2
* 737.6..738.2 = -0.7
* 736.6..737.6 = 1.3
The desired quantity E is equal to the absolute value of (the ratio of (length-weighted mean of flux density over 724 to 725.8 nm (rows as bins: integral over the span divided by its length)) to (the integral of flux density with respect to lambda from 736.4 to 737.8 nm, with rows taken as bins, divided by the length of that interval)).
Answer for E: 1.039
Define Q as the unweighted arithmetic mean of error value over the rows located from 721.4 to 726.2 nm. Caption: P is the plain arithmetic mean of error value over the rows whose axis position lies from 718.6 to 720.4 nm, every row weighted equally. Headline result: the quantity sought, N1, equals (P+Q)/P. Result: 2.024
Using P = 1.017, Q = 1.04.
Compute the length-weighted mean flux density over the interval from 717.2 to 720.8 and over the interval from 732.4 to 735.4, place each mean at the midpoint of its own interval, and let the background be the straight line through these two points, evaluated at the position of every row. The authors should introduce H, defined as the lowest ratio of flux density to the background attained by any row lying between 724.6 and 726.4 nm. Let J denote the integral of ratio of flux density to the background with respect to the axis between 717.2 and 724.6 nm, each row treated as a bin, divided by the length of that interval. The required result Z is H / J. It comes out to 0.976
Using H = 0.9763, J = 1.00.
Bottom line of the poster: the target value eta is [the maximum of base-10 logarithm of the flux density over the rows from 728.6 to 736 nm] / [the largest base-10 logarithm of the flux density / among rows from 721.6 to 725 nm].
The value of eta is 0.996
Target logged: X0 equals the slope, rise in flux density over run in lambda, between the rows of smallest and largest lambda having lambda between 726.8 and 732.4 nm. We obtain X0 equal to -0.2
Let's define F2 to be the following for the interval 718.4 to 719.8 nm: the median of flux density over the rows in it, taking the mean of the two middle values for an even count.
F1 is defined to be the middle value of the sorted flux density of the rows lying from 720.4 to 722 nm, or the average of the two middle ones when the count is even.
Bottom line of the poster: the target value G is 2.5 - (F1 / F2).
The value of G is 1.49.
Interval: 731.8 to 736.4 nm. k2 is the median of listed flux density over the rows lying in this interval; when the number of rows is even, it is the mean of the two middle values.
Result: 53.9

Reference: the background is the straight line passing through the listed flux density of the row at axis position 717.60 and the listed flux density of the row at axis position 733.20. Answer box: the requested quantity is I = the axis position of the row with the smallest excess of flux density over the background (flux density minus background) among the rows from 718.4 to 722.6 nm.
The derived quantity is 718.80 nm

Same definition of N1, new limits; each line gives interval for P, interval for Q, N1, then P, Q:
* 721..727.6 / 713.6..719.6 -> 1.948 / 1.024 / 0.97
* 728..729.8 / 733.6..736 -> 2.000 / 0.990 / 0.99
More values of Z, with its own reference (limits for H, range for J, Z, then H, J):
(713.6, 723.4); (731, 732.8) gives 0.974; 0.9661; 0.99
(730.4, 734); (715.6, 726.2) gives 0.946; 0.9463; 1.00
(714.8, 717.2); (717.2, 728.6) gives 0.969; 0.9693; 1.00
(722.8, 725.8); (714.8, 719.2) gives 0.973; 0.9666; 0.99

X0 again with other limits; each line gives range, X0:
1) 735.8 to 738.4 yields -0.7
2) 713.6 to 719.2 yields -0.3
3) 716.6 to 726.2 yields 0.2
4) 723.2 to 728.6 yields -0.4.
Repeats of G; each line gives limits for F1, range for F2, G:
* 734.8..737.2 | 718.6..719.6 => 1.50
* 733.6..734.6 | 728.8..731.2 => 1.53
